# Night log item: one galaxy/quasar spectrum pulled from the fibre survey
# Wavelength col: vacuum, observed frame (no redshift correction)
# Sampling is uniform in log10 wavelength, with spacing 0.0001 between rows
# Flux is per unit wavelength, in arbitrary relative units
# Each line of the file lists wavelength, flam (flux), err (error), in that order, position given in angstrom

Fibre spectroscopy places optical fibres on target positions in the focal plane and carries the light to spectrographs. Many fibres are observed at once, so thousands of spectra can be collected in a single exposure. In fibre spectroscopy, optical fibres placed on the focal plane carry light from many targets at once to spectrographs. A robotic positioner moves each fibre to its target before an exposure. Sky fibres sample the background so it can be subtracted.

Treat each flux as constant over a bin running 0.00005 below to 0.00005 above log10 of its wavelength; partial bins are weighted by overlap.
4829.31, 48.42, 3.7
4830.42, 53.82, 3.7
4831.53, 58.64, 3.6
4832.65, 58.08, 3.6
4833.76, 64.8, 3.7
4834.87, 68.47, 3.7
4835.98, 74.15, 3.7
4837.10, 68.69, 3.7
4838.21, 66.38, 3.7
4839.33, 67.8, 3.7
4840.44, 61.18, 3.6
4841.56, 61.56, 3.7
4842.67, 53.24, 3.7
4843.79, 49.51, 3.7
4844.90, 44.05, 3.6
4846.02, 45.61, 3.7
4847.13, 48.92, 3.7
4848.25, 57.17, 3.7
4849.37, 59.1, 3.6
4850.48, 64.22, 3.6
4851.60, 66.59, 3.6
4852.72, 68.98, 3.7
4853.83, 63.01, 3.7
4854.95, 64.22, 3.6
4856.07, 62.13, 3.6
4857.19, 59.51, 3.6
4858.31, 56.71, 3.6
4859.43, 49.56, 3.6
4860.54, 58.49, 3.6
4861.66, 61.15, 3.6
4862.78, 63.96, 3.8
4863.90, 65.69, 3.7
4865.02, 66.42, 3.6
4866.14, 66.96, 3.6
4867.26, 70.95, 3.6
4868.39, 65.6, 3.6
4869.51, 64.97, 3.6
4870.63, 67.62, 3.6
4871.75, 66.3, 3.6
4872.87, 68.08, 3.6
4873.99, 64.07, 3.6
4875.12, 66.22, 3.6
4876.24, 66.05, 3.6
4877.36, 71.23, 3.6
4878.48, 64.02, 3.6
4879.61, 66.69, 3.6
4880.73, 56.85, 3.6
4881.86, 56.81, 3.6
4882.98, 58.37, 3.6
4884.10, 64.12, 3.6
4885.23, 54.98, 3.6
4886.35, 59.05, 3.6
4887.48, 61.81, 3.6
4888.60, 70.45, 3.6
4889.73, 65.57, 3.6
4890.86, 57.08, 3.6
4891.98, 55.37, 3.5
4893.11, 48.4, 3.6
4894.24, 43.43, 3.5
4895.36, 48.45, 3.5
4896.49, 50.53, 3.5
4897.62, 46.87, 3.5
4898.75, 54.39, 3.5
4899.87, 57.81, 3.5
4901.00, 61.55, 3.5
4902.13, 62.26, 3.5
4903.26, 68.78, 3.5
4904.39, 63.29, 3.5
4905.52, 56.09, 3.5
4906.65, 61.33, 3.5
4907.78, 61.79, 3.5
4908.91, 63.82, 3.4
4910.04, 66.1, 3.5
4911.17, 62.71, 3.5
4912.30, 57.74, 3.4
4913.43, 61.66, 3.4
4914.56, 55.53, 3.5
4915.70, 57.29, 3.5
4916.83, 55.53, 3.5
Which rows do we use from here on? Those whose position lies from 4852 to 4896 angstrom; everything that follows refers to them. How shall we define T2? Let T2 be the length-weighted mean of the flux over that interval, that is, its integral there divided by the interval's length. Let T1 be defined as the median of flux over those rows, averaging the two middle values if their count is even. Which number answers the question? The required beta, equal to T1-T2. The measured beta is 2.2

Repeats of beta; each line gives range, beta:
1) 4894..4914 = 2.9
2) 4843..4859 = 1.6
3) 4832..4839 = 0.8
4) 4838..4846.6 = 1.5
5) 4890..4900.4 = -1.2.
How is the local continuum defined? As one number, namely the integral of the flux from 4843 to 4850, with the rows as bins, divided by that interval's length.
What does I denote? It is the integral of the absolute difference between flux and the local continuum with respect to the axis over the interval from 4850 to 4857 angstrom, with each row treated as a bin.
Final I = 95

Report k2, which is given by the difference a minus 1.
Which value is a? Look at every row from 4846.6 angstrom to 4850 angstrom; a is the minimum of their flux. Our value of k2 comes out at 47.9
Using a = 48.92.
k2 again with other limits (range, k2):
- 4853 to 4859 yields 55.7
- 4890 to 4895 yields 42.4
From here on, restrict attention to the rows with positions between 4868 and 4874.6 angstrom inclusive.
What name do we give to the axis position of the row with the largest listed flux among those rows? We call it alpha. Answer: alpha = 4872.87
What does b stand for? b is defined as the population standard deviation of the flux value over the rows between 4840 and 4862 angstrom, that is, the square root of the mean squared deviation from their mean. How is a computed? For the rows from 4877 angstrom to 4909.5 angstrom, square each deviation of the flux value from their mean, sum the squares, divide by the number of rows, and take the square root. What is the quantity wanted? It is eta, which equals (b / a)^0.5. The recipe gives 1.0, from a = 6.9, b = 6.9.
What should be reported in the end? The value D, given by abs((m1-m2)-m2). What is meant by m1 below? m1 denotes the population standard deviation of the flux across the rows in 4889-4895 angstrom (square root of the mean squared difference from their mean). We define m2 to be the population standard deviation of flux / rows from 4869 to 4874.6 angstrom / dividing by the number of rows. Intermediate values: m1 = 7.6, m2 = 1.5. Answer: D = 4.5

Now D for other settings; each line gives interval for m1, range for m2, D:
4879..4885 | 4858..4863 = 5.7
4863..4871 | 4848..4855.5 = 5.7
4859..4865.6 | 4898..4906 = 3.4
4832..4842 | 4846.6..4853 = 8.8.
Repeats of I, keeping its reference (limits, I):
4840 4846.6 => 40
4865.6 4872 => 103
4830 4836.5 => 79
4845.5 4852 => 54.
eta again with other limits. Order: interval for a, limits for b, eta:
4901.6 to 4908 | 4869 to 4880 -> 0.7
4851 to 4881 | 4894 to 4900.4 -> 1.0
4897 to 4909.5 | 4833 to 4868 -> 1.2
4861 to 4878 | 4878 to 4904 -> 1.7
